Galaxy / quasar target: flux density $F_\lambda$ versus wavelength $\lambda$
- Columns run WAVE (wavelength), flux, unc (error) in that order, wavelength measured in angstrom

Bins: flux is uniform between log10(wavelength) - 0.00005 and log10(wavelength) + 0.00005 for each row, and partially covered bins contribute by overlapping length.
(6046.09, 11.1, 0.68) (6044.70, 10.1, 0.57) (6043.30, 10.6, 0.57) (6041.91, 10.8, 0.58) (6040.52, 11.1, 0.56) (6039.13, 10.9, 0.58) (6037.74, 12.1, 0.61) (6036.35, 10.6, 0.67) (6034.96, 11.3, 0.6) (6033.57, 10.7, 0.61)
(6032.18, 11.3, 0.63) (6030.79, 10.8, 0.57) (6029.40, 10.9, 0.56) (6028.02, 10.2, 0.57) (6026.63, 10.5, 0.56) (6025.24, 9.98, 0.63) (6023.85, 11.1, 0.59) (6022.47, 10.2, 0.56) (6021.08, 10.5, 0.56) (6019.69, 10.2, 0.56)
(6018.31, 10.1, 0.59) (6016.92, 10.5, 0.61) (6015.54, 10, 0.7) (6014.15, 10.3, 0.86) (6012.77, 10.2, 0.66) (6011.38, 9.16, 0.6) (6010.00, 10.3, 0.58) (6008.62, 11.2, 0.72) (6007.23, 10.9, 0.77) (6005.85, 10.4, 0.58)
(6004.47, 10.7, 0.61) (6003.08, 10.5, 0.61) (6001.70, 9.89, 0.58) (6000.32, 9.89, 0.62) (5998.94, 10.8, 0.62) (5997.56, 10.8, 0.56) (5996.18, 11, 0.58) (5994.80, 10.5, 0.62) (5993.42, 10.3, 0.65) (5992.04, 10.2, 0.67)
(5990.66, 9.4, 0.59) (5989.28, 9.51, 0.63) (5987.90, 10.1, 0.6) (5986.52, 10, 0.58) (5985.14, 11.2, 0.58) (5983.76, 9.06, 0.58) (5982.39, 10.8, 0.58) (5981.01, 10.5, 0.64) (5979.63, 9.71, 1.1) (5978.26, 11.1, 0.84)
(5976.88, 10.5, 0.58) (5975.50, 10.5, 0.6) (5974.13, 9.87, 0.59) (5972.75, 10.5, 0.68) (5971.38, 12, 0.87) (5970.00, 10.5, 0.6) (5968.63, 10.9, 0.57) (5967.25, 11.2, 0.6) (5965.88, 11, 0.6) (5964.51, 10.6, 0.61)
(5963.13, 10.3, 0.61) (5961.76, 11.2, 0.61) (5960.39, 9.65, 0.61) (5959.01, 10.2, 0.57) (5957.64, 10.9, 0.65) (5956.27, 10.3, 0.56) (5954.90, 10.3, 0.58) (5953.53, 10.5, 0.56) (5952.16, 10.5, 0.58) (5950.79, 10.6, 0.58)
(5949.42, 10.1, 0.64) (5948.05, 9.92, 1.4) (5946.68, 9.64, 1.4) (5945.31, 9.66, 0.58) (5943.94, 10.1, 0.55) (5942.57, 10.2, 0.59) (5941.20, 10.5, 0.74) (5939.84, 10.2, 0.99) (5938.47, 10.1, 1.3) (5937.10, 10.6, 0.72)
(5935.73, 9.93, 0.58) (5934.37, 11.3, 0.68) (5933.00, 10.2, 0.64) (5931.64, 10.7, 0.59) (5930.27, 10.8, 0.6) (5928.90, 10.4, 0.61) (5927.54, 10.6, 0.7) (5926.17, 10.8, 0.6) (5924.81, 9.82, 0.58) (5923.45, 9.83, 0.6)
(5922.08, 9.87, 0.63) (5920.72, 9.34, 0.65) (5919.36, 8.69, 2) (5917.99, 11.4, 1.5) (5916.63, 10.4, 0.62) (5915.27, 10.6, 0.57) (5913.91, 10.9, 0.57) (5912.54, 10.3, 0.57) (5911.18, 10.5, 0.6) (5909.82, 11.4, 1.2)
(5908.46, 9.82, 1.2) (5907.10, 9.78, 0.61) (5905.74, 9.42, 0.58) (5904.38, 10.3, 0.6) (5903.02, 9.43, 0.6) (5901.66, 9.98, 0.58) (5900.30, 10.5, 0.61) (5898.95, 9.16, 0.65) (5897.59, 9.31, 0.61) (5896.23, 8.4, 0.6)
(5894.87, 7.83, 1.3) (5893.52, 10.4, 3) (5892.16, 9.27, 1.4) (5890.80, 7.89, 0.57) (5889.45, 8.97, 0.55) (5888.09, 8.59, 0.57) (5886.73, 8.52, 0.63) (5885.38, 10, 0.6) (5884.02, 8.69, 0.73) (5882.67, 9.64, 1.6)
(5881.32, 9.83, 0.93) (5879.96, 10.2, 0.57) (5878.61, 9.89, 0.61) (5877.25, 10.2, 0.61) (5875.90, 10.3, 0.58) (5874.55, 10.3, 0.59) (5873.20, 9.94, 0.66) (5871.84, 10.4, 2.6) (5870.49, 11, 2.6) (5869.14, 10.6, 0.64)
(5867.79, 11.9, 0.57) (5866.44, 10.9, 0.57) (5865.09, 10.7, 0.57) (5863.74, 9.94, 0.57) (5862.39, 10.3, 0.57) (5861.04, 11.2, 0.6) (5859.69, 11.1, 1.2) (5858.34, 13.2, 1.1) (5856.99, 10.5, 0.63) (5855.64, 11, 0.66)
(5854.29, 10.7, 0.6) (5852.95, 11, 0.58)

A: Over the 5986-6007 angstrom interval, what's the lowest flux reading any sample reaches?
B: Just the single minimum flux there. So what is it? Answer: 9.4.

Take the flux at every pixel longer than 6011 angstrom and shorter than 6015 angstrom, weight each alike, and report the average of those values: 9.9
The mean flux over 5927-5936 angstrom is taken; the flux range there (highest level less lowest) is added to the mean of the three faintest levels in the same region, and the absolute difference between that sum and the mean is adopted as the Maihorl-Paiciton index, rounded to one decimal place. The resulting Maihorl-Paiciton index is 1.0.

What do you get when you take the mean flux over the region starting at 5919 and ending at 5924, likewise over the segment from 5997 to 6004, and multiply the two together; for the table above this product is 98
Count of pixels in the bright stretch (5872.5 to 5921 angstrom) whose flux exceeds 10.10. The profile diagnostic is 14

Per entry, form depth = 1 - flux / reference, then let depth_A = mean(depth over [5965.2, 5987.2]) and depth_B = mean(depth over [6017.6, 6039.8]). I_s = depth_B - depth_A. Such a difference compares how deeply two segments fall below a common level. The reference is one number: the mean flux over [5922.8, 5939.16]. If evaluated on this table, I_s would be -0.012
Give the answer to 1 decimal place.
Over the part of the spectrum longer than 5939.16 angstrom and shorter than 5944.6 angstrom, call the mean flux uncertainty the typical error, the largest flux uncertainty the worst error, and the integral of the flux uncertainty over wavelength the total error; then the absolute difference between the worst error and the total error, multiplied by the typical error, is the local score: 2.1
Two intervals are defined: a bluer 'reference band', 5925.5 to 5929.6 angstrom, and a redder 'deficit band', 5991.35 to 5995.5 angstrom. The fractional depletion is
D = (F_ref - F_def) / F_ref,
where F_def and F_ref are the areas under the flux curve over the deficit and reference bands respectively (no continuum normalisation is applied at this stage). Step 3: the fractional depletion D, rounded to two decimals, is 0.01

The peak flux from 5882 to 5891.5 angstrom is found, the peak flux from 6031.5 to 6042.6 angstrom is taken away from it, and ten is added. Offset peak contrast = 7.9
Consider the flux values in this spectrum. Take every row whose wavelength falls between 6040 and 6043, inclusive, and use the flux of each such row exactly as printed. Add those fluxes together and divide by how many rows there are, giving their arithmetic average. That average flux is 10.9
